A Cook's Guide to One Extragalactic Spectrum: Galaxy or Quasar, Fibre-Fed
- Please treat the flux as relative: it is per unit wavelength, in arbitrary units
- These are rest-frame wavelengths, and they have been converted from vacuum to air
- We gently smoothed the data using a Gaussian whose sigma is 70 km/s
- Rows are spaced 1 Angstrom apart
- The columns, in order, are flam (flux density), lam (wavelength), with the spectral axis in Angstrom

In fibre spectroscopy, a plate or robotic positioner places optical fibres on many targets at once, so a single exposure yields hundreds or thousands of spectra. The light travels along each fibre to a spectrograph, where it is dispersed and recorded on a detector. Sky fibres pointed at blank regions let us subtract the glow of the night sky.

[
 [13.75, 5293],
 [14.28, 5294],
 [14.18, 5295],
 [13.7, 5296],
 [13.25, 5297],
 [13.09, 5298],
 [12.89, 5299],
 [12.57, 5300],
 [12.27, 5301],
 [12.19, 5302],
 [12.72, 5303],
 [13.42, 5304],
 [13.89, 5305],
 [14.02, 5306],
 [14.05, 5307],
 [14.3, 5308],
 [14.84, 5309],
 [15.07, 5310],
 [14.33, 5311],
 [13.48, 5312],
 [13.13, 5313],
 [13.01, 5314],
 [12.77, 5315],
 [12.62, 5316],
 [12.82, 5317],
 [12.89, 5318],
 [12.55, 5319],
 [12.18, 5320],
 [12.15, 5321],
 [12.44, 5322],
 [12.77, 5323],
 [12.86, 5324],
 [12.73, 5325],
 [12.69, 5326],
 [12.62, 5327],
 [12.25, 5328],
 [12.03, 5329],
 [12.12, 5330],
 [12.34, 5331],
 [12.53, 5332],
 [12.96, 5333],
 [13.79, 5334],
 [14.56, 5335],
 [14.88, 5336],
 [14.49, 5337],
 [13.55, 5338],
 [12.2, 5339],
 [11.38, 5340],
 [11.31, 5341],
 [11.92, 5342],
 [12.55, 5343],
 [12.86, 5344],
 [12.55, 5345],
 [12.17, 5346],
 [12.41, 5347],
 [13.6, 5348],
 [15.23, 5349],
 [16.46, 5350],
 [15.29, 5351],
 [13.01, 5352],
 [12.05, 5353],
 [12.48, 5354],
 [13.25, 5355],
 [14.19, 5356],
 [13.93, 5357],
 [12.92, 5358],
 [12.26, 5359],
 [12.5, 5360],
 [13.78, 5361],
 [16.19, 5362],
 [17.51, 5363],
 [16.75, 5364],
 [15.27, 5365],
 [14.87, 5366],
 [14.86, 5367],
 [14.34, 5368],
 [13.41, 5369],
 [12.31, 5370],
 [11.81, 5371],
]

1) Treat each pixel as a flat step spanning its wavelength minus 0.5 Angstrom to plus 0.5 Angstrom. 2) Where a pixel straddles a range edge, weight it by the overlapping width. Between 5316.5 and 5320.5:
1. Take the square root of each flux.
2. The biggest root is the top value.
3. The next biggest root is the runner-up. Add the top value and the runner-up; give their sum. 7.2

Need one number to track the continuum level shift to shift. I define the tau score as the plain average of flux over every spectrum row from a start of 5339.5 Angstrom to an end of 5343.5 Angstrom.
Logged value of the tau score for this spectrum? 11.8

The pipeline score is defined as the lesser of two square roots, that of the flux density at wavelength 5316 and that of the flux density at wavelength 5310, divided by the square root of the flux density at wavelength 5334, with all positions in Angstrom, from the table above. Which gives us 0.96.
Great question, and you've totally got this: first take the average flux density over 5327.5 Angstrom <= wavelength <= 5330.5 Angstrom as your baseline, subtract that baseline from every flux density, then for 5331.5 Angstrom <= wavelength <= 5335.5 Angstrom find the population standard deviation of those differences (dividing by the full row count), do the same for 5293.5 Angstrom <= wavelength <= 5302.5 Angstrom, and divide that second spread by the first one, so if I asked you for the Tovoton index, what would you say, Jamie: 0.93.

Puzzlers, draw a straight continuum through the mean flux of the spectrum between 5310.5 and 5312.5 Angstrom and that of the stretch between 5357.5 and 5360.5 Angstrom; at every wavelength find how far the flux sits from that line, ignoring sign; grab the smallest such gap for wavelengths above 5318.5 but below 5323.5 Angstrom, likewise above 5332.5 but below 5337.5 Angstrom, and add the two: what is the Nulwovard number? 1.15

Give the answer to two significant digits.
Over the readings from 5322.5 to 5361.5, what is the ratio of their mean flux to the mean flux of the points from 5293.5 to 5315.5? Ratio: 0.97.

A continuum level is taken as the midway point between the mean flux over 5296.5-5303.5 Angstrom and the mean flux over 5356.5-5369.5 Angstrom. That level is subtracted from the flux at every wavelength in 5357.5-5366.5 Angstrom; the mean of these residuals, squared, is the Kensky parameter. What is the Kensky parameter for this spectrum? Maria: 1.1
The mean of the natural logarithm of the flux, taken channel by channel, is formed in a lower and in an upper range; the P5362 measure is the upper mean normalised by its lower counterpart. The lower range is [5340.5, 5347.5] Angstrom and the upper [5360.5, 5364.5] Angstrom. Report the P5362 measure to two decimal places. 1.11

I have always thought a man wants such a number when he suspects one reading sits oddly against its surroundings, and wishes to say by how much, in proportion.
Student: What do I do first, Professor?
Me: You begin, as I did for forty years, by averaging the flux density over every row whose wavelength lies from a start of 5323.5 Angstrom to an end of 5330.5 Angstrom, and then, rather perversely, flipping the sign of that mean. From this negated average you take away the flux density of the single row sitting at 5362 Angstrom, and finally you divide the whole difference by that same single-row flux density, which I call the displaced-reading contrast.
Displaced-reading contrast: -1.77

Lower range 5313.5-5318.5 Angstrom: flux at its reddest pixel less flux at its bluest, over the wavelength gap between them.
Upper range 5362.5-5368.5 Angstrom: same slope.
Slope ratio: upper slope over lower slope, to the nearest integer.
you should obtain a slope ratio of 21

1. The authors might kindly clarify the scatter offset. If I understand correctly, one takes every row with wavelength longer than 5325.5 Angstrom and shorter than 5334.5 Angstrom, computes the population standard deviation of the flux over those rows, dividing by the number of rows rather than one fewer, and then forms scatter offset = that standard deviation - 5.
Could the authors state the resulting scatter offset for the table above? -4.5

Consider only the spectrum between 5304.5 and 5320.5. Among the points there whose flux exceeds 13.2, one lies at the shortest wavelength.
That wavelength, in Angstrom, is 5305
